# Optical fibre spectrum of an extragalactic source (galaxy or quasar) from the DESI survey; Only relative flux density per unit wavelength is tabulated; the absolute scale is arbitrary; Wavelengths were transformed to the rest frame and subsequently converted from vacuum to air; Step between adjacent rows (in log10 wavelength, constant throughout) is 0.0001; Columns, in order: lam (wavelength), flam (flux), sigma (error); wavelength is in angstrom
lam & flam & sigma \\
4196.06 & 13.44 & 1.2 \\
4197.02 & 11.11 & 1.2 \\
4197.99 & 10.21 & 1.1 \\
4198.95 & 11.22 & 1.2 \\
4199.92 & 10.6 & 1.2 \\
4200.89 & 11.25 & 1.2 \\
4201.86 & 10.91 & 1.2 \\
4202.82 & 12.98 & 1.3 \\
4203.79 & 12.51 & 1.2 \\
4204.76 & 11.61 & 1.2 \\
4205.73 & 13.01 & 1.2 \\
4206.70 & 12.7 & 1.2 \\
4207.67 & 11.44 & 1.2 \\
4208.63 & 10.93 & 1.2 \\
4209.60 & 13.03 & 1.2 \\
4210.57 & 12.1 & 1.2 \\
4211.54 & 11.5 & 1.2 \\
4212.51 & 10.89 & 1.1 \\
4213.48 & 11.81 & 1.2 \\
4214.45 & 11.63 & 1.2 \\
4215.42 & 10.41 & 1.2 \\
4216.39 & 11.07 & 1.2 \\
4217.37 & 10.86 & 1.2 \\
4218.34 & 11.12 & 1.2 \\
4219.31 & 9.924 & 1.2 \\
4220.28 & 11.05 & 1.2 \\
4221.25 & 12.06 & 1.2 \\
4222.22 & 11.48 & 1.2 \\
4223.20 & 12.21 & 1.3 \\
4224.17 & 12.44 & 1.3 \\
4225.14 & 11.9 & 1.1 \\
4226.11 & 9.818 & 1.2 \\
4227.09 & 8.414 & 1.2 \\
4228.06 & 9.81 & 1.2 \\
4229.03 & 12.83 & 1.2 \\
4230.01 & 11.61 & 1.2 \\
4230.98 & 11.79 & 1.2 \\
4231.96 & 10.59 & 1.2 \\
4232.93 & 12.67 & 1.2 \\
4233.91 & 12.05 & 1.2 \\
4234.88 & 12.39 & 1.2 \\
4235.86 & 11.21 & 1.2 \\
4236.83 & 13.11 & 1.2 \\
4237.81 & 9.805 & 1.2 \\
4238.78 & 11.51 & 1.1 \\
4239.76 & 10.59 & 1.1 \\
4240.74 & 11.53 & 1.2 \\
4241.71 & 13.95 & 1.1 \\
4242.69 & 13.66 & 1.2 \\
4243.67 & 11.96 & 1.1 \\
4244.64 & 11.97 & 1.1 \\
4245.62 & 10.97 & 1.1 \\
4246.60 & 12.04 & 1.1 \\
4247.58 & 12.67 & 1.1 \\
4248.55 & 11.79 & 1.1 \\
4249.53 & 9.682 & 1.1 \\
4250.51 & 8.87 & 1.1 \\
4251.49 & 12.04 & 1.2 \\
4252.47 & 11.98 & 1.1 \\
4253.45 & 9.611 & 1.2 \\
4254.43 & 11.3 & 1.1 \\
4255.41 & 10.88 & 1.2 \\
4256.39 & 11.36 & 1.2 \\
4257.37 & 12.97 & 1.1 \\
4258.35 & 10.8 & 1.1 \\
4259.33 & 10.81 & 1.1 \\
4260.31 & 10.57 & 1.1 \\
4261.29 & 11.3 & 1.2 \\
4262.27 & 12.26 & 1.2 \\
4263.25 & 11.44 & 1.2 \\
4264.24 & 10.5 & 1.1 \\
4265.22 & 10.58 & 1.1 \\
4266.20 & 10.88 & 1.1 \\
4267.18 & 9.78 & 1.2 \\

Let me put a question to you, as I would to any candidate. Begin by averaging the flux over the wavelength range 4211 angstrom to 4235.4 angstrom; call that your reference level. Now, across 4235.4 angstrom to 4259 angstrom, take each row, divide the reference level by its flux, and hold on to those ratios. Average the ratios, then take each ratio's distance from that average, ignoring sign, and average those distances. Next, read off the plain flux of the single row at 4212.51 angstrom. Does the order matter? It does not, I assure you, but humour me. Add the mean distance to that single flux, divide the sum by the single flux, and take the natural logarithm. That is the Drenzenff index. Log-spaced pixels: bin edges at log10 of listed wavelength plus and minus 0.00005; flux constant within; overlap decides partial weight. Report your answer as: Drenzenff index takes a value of 0.0078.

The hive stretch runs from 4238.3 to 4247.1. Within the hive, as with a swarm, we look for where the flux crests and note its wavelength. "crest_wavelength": 4241.71 angstrom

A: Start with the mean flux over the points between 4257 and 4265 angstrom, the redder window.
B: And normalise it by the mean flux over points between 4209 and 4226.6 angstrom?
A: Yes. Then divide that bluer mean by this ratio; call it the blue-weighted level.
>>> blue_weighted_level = 11.5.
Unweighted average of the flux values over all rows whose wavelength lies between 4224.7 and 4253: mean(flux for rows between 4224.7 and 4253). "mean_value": 11.5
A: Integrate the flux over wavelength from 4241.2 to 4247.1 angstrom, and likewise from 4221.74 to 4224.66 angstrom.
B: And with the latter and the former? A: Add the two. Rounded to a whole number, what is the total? 108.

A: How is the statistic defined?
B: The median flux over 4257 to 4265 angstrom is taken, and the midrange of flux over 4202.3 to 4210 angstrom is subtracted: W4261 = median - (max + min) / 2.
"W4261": -0.9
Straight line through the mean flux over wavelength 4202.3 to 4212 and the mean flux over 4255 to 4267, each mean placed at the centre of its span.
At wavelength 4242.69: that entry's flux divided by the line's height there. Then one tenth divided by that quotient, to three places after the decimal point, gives 0.084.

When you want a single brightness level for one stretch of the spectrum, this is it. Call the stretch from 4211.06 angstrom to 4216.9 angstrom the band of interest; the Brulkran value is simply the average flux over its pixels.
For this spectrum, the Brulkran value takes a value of 11.2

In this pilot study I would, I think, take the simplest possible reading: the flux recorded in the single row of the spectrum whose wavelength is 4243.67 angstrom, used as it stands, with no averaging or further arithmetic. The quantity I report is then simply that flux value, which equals 11.96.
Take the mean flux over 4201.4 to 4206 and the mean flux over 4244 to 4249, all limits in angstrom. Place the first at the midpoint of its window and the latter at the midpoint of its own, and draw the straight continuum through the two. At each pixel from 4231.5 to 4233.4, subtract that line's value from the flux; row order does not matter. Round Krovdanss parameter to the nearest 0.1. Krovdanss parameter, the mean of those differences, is -0.4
